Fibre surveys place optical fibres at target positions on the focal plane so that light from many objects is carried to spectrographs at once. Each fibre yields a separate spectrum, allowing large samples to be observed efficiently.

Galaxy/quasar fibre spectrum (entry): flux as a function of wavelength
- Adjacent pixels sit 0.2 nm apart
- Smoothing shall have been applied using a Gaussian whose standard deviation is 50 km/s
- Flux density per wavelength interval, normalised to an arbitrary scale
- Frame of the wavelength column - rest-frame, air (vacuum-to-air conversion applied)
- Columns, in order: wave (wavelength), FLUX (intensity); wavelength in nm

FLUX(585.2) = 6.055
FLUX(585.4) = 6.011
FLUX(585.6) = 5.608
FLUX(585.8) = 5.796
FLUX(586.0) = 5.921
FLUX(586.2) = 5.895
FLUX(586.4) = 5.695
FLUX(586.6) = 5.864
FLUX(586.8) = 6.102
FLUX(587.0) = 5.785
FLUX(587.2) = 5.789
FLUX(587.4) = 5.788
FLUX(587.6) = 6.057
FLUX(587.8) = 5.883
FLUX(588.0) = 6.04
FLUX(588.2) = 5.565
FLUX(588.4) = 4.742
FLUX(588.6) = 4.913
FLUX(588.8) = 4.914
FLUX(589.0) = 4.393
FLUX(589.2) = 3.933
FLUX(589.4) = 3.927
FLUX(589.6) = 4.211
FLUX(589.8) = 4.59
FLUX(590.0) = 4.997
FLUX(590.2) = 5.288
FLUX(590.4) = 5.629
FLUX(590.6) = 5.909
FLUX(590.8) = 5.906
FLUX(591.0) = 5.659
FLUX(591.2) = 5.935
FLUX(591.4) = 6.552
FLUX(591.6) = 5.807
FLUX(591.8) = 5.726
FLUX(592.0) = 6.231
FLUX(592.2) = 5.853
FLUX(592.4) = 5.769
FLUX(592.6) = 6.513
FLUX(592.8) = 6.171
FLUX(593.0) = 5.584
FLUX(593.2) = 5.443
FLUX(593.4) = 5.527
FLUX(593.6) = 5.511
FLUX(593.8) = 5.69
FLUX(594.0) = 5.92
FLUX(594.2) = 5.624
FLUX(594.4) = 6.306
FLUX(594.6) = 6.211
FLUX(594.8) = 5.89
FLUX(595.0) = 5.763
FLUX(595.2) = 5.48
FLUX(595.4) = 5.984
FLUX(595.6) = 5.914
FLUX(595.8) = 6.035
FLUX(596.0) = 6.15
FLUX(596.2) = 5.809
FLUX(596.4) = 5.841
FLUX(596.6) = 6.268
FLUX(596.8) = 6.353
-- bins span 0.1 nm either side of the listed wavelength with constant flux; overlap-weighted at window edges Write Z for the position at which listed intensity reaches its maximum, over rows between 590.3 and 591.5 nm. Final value 591.4 nm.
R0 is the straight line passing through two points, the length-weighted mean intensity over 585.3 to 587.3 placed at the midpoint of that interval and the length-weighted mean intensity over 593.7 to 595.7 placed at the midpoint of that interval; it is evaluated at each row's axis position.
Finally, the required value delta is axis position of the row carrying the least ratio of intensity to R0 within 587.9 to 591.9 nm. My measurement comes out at 589.4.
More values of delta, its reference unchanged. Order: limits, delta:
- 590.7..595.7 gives 593.2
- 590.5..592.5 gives 591.0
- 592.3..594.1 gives 593.2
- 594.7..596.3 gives 595.2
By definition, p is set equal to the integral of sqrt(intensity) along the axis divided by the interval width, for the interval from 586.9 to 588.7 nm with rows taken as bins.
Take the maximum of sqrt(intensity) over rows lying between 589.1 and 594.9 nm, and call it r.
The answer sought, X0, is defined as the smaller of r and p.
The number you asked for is 2.37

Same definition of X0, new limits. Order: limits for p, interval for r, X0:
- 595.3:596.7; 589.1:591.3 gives 2.44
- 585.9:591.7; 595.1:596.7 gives 2.33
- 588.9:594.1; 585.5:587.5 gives 2.34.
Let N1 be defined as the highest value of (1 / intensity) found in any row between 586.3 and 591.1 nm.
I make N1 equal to 0.255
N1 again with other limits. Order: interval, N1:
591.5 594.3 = 0.184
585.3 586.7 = 0.178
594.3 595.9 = 0.182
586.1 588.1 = 0.176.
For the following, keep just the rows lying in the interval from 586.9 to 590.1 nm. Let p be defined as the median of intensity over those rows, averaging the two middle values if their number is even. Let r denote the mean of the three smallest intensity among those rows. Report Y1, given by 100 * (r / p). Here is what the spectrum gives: 81.2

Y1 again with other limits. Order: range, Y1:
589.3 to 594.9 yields 73.8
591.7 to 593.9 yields 95.9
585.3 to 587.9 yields 97.1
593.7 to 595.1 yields 96.6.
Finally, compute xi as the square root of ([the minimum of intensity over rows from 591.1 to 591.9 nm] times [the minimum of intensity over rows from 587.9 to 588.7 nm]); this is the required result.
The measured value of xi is 5.2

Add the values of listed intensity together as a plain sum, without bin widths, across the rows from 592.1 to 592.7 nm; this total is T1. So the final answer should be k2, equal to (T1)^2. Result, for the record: 329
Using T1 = 18.1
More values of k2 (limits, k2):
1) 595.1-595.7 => 302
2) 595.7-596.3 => 324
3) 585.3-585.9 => 303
